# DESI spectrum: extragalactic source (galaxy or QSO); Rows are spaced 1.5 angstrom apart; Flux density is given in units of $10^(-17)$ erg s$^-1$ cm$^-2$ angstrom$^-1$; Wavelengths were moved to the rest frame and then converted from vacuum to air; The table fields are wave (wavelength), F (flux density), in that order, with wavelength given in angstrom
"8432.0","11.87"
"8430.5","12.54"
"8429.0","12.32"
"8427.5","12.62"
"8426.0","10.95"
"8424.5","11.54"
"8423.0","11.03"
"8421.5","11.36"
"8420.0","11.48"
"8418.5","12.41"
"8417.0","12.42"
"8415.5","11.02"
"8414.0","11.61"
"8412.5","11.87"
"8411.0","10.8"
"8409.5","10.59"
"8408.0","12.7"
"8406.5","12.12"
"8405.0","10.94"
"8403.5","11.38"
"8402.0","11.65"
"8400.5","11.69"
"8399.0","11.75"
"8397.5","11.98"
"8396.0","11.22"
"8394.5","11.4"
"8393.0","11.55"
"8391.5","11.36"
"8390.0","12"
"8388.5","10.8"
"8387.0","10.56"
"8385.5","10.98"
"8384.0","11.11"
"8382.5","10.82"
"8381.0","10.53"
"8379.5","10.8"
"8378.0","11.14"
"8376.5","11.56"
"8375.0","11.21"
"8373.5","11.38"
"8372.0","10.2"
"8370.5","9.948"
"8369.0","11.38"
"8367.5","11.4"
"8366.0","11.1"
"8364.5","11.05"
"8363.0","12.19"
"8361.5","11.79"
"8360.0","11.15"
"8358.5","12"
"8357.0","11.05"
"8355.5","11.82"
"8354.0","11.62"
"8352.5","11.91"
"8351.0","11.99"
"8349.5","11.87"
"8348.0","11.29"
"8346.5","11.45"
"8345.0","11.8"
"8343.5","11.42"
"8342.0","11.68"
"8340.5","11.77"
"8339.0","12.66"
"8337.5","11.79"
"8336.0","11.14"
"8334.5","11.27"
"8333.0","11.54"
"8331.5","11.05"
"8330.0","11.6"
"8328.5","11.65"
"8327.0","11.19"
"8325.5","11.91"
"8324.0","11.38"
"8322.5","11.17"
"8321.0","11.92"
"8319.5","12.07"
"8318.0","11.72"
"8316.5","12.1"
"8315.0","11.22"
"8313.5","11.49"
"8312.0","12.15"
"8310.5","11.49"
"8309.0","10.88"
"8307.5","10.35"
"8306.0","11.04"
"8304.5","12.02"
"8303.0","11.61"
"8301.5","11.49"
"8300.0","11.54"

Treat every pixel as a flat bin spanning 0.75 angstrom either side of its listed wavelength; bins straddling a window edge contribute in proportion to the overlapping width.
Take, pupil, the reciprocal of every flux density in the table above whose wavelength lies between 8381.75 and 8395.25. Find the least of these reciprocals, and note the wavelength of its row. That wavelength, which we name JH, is 8390.0 angstrom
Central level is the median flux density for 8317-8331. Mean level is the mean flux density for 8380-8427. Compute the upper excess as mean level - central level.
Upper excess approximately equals -0.24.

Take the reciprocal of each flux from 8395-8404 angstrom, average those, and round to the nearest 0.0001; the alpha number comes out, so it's 0.0862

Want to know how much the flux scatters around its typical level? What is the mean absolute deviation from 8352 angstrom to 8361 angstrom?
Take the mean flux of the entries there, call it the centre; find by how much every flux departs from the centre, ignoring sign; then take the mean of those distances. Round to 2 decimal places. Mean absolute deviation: 0.33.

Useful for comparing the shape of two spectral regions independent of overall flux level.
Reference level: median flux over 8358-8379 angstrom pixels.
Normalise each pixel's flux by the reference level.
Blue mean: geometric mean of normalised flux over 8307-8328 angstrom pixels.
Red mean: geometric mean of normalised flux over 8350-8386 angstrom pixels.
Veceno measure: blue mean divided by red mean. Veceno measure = 1.022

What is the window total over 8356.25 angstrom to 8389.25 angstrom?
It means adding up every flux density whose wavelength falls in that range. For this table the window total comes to 244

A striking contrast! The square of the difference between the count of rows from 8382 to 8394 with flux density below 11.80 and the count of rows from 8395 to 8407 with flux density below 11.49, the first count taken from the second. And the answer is 16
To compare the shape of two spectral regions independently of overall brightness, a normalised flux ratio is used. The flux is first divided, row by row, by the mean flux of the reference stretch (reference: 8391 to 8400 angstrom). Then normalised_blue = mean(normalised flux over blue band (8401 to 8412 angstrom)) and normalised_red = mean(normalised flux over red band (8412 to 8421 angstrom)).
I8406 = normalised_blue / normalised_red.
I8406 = 0.97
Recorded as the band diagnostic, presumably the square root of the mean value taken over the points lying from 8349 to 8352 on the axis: 3.45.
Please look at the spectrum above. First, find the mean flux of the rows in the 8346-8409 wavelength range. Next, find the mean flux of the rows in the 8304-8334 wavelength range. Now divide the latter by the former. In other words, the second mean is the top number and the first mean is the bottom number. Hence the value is 1.01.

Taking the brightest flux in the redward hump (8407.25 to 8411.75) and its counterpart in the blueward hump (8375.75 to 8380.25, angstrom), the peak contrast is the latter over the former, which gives 0.91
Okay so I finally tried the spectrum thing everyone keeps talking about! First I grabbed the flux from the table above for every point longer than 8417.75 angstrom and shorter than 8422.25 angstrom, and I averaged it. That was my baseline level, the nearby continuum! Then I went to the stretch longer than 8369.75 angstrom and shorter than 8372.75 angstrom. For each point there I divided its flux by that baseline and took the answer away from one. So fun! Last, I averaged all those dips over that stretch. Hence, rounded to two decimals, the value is 0.14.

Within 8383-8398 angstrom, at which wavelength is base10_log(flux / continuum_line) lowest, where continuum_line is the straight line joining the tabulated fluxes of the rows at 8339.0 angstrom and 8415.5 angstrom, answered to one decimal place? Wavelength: 8387.0 angstrom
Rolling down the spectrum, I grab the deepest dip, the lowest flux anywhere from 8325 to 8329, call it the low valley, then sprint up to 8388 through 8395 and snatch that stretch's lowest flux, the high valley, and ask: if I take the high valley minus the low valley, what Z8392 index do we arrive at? -0.4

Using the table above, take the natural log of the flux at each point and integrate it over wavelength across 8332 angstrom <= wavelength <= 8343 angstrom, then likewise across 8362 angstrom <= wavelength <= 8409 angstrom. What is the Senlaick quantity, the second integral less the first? 87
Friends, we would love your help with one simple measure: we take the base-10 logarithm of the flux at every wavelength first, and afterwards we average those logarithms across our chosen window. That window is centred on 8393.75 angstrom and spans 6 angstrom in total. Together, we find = 1.06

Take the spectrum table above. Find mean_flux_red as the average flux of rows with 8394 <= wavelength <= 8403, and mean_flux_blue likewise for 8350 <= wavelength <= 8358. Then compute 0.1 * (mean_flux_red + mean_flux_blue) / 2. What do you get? 1.165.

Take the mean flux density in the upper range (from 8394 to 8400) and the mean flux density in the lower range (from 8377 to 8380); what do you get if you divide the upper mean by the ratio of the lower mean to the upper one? 12.2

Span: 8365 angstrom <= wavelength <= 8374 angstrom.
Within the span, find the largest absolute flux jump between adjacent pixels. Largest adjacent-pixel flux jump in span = 1.4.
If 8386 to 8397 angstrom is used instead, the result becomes 1.2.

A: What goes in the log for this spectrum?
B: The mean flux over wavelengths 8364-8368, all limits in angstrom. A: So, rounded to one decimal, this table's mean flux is 11.2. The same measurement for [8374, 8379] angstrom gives 11.3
